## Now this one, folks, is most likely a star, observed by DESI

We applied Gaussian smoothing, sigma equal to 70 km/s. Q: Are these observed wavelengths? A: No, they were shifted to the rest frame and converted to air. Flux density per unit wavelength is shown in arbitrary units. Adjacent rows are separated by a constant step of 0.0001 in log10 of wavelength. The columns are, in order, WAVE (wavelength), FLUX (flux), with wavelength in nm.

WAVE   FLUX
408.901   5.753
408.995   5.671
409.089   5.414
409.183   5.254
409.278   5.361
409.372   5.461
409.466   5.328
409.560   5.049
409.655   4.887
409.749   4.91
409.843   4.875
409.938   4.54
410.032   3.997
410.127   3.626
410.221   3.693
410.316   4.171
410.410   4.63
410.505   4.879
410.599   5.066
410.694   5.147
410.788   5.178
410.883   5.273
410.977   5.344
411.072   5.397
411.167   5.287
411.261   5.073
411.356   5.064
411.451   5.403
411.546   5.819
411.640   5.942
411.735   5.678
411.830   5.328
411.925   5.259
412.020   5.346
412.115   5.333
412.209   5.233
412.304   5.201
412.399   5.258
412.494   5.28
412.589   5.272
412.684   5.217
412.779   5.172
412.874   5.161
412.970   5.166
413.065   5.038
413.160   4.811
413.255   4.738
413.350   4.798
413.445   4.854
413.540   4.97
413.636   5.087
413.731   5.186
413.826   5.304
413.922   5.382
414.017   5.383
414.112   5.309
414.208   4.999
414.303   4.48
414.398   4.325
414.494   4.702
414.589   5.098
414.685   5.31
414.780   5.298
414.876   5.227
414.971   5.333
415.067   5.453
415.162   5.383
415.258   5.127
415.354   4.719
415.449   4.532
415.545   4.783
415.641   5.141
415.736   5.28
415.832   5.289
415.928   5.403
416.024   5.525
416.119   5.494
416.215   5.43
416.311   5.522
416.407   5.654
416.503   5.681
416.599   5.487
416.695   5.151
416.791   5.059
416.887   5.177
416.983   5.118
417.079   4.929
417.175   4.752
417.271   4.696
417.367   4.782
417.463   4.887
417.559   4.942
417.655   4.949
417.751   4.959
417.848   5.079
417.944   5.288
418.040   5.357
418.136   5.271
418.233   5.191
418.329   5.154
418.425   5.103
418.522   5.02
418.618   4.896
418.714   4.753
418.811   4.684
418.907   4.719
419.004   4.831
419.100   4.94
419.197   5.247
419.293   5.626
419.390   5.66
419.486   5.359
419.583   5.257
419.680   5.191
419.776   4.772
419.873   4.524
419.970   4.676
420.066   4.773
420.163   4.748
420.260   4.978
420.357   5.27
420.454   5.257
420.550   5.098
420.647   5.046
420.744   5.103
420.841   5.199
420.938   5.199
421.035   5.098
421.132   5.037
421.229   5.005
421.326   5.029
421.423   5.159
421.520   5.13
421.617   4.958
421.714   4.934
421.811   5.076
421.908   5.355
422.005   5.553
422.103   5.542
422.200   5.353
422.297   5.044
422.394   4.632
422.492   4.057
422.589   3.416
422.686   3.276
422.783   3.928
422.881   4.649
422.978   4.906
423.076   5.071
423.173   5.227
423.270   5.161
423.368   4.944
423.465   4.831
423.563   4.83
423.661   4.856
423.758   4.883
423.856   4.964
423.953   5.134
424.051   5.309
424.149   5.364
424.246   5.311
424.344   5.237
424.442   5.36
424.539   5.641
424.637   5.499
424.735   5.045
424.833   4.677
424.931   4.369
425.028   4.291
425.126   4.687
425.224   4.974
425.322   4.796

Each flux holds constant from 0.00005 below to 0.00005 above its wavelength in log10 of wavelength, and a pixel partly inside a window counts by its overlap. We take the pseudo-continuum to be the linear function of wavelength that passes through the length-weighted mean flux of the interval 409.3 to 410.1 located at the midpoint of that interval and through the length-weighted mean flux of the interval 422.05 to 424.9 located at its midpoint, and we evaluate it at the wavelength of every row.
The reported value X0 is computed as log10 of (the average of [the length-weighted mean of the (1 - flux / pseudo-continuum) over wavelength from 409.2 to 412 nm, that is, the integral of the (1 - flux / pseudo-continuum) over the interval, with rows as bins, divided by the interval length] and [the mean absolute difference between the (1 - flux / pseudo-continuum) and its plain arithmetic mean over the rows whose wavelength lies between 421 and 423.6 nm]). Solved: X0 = -1.6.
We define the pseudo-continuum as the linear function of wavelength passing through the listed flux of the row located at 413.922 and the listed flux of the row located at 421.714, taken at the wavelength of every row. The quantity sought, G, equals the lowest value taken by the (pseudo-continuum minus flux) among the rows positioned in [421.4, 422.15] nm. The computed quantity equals -0.6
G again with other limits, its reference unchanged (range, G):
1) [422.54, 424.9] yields -0.9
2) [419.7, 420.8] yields -0.3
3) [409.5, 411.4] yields 0.1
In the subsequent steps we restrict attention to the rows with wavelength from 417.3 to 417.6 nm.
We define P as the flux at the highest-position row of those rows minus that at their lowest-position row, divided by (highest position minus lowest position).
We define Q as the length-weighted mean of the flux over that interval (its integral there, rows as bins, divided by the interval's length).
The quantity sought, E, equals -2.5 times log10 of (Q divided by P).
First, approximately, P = 1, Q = 4.86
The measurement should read -1.9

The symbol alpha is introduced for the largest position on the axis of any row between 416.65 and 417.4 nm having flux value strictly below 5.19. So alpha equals 417.367 nm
